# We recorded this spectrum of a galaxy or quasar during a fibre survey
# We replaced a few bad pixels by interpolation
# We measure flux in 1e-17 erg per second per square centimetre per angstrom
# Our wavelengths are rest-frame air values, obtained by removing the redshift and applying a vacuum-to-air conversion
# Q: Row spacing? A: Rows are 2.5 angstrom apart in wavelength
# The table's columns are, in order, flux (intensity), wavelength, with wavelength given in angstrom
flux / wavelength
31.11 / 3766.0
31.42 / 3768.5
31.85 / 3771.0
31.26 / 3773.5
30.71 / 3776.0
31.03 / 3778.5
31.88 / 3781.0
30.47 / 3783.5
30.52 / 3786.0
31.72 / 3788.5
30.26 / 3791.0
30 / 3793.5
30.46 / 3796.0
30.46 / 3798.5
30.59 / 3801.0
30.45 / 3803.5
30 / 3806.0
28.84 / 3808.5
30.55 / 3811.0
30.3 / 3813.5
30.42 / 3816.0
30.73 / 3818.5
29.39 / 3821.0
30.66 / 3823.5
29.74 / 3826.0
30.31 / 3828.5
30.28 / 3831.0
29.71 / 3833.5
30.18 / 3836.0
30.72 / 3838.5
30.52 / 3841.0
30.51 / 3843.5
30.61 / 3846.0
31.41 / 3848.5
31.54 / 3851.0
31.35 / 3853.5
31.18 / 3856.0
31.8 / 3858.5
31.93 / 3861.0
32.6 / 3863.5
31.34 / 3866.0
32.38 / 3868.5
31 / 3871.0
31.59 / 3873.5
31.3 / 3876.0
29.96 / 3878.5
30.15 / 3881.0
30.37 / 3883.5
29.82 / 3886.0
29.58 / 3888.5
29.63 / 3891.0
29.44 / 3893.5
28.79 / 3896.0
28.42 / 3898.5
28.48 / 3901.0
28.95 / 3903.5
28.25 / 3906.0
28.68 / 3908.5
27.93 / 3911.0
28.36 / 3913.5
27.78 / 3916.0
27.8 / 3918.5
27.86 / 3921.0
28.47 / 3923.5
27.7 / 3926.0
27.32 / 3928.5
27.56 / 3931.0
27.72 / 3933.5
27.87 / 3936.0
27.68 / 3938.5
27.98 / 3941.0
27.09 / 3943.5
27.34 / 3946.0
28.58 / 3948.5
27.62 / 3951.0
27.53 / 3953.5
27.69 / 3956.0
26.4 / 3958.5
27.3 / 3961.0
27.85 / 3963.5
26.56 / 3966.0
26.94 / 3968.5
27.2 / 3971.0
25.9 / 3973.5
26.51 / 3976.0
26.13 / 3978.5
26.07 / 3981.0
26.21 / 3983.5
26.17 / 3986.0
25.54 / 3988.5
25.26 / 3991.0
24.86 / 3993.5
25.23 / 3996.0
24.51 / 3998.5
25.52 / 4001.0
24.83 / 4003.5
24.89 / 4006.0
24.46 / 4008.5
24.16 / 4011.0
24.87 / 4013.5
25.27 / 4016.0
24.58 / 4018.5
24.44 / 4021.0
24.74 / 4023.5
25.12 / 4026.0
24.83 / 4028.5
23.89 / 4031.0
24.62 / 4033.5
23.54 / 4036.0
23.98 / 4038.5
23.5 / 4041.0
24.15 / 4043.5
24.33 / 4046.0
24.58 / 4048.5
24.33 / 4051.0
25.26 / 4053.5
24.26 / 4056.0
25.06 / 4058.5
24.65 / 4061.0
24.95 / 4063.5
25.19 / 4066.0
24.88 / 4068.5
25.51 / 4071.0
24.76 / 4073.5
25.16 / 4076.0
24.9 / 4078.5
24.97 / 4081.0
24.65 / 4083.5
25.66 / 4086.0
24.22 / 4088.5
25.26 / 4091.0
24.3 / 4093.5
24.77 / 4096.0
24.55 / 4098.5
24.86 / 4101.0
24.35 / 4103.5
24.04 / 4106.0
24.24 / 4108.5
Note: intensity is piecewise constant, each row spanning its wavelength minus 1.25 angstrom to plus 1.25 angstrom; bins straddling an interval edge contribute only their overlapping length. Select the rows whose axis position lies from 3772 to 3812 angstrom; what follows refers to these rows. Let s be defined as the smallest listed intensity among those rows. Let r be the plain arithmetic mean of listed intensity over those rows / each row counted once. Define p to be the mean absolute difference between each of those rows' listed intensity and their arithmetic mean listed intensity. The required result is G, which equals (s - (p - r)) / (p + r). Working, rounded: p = 0.47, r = 30.6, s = 28.84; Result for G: 1.90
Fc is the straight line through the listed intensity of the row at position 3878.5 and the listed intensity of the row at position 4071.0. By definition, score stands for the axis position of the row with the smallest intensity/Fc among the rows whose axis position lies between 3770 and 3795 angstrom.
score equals 3793.5 angstrom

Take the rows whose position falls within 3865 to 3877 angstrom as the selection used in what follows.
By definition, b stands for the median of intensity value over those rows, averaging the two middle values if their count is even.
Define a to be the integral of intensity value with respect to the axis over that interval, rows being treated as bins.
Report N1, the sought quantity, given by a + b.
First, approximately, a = 378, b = 31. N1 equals 410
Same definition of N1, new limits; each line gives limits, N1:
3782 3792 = 338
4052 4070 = 473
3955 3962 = 217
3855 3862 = 253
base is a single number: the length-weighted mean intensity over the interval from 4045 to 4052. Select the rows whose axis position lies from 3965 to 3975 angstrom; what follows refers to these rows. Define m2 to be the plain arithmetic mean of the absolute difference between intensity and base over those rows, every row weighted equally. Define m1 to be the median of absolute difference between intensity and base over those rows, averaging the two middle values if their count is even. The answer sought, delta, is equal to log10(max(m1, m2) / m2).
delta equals 0.02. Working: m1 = 2.3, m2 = 2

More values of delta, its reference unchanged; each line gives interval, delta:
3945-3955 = 0.00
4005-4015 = 0.07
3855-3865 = 0.00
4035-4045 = 0.02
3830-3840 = 0.00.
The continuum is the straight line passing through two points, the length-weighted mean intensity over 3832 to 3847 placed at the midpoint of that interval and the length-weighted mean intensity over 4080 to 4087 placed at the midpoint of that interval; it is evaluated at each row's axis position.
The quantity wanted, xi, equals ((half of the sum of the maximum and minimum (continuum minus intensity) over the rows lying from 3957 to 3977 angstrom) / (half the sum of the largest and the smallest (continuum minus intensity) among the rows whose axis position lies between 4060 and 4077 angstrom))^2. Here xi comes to 3.4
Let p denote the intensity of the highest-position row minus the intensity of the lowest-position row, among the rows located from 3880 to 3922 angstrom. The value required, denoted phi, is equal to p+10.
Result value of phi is 7.7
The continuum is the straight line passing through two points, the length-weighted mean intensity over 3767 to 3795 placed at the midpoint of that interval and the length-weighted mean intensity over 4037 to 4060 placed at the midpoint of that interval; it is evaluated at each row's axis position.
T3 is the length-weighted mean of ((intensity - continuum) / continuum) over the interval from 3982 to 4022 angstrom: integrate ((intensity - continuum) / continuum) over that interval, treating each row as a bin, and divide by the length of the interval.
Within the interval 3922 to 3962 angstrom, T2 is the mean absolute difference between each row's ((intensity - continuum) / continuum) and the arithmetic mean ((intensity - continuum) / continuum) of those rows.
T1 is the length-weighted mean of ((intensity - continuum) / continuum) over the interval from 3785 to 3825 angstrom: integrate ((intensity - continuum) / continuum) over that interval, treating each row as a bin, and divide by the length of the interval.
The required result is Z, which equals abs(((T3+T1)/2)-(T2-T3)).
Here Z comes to 0.043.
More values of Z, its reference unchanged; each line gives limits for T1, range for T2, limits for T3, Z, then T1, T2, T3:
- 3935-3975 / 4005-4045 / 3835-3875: 0.108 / 0.02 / 0.0140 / 0.07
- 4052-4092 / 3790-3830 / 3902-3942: 0.037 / 0.05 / 0.0139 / 0.02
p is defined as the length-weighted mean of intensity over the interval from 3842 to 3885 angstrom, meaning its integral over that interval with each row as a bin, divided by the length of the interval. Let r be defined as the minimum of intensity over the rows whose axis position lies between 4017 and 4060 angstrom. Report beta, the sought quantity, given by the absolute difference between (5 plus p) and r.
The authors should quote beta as 13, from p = 31.2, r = 23.5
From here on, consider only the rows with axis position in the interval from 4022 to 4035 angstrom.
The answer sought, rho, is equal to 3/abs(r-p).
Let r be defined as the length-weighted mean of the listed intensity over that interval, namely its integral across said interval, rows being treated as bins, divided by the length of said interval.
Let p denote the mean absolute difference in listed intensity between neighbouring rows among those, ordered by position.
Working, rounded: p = 0.6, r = 25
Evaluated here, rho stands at 0.125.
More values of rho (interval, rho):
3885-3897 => 0.103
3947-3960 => 0.111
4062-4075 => 0.122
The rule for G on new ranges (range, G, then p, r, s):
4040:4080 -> 1.90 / 0.40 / 24.7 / 23.5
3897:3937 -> 1.93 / 0.39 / 28.1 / 27.32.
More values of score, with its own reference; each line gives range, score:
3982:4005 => 3998.5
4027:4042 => 4036.0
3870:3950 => 3928.5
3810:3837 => 3821.0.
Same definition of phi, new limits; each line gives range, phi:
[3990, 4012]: 8.9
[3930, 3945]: 9.5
